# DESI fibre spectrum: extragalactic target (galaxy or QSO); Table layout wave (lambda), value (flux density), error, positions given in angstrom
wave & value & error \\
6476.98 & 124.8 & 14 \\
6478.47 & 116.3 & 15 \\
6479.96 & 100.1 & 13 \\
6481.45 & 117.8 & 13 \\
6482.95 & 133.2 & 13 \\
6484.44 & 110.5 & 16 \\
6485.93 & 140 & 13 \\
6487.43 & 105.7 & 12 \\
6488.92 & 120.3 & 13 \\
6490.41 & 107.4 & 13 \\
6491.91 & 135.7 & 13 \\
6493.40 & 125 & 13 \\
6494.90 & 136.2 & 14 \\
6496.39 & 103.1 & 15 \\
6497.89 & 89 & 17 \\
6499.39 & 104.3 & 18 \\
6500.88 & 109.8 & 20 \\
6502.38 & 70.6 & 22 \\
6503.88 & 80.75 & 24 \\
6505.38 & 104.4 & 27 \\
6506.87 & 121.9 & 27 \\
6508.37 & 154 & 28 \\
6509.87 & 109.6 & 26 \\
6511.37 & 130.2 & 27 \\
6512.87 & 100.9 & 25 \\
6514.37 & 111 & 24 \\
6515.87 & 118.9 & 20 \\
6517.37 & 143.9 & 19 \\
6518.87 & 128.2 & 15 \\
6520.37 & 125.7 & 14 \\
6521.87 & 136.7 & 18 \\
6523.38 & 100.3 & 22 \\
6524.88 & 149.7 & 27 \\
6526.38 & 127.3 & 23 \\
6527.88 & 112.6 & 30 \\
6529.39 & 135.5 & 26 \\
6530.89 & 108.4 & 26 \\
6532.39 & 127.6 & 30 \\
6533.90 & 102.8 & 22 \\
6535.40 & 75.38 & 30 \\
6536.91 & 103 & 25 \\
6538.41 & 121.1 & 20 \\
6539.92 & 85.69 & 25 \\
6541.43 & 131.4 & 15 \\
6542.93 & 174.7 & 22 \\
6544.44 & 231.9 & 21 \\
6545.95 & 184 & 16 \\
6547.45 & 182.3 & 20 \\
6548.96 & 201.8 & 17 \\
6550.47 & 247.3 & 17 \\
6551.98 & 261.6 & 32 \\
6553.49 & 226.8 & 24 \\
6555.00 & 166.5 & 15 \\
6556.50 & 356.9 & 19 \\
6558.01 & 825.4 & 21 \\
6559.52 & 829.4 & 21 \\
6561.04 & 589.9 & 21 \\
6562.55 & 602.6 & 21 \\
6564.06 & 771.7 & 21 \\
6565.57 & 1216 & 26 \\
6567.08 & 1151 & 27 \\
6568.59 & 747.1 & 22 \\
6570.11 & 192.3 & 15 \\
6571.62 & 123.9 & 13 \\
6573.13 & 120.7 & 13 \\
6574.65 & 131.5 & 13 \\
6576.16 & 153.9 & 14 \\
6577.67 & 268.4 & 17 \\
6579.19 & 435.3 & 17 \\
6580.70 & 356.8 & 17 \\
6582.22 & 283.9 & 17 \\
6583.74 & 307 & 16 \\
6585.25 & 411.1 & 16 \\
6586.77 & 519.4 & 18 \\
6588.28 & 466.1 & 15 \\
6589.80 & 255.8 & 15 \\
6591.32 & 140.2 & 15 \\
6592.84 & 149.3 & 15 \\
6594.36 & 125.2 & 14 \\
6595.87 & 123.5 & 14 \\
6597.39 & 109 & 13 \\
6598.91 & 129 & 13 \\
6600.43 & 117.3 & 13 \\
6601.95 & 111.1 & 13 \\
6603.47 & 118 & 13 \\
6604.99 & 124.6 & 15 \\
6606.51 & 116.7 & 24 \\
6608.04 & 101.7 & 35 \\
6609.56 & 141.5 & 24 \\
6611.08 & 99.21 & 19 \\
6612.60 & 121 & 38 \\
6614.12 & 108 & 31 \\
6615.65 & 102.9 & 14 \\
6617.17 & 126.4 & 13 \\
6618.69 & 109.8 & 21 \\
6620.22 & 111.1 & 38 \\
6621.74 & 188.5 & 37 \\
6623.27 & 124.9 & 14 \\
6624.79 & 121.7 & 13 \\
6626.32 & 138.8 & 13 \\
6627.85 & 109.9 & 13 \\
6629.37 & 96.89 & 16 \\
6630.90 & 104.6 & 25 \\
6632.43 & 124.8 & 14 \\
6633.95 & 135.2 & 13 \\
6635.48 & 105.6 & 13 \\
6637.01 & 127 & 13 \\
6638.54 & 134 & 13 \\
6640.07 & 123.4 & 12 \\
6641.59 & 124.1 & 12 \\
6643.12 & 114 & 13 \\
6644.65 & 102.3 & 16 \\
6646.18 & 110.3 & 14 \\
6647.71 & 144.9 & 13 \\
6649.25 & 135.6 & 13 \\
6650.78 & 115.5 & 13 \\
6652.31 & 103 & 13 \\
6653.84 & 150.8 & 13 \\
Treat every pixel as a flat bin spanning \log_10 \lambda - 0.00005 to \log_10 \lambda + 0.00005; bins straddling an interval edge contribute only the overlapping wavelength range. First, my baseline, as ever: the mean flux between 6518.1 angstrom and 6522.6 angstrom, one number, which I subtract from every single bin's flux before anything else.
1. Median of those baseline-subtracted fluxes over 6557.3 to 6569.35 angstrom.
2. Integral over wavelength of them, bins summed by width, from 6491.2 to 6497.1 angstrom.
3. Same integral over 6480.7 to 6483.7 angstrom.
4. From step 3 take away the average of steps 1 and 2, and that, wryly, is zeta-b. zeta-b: -333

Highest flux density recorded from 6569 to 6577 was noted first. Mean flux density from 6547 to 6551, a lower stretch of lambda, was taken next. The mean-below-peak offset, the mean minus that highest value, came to 18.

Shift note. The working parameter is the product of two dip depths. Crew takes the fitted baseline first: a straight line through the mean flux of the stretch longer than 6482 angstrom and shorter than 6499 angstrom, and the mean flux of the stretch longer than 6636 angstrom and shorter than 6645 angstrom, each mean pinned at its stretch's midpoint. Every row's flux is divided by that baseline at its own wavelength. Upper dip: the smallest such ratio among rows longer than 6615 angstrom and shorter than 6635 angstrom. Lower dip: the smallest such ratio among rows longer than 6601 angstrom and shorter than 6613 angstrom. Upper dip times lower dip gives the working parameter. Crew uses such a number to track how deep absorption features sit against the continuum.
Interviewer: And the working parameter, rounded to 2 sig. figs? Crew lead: 0.66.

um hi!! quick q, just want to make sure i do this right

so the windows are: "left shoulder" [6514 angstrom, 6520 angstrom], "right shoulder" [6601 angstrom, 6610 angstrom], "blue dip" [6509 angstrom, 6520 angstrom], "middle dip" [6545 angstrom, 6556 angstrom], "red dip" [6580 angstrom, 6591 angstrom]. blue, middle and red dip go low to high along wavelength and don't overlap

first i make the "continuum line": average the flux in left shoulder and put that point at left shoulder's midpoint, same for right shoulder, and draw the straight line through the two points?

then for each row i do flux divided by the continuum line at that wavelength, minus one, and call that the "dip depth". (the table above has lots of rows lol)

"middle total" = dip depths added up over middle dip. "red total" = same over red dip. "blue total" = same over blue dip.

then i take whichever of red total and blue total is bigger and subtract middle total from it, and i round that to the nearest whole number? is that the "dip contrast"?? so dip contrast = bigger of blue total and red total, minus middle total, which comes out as 10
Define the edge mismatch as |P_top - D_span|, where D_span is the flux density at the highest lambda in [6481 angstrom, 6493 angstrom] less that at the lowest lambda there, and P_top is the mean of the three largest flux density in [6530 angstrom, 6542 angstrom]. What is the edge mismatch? 109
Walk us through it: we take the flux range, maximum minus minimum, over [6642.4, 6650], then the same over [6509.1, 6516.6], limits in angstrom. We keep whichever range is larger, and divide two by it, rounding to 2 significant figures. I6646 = 0.047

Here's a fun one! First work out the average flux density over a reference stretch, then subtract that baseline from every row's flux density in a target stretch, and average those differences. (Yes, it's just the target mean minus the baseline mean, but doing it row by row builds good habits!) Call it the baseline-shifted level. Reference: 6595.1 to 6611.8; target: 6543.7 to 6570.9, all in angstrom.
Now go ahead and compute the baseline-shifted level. 382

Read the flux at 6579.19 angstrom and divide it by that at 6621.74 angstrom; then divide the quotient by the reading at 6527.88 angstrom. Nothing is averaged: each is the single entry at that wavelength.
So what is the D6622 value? 0.021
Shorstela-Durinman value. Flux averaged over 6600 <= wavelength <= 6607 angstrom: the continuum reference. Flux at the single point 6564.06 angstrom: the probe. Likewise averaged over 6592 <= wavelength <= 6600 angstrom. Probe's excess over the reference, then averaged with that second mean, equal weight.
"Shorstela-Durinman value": 391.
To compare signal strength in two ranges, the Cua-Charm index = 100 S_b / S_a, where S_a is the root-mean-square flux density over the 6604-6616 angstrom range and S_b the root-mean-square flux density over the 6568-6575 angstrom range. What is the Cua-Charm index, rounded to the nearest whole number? 311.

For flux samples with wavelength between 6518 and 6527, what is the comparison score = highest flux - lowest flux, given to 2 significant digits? 49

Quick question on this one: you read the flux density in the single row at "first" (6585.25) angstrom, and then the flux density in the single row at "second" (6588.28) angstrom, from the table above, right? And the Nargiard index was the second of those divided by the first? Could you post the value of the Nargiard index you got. 1.13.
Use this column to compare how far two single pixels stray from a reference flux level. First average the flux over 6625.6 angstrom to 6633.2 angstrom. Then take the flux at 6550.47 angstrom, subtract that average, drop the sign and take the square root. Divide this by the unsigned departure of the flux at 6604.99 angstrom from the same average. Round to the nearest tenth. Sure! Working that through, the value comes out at 1.2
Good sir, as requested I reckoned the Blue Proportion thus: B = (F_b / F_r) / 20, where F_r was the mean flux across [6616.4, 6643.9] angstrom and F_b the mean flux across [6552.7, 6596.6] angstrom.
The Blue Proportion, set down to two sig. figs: 0.17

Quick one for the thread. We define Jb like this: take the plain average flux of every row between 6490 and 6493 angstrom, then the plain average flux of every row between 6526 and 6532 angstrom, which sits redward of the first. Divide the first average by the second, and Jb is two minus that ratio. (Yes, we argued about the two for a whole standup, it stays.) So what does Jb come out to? 1.0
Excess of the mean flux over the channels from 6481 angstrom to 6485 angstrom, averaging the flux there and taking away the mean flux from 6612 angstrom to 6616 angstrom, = 10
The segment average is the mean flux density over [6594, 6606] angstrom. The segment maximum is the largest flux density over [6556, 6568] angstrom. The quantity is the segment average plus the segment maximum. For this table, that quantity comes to 1336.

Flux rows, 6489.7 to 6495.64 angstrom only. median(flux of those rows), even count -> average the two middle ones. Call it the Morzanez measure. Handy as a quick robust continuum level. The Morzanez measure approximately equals 130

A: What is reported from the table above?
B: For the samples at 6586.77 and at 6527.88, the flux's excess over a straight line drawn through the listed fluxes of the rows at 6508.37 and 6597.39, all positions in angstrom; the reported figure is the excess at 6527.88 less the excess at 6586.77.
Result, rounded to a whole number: -437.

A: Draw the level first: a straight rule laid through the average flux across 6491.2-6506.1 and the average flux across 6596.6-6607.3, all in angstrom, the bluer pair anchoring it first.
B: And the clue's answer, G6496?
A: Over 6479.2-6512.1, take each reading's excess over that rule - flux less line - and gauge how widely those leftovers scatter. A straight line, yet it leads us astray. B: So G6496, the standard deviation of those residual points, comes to 20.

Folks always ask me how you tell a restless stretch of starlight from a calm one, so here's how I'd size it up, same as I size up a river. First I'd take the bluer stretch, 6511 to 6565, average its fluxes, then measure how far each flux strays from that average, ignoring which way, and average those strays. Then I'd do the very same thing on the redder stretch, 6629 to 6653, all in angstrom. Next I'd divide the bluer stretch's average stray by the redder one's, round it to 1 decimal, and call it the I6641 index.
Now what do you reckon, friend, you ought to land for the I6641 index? 11.9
